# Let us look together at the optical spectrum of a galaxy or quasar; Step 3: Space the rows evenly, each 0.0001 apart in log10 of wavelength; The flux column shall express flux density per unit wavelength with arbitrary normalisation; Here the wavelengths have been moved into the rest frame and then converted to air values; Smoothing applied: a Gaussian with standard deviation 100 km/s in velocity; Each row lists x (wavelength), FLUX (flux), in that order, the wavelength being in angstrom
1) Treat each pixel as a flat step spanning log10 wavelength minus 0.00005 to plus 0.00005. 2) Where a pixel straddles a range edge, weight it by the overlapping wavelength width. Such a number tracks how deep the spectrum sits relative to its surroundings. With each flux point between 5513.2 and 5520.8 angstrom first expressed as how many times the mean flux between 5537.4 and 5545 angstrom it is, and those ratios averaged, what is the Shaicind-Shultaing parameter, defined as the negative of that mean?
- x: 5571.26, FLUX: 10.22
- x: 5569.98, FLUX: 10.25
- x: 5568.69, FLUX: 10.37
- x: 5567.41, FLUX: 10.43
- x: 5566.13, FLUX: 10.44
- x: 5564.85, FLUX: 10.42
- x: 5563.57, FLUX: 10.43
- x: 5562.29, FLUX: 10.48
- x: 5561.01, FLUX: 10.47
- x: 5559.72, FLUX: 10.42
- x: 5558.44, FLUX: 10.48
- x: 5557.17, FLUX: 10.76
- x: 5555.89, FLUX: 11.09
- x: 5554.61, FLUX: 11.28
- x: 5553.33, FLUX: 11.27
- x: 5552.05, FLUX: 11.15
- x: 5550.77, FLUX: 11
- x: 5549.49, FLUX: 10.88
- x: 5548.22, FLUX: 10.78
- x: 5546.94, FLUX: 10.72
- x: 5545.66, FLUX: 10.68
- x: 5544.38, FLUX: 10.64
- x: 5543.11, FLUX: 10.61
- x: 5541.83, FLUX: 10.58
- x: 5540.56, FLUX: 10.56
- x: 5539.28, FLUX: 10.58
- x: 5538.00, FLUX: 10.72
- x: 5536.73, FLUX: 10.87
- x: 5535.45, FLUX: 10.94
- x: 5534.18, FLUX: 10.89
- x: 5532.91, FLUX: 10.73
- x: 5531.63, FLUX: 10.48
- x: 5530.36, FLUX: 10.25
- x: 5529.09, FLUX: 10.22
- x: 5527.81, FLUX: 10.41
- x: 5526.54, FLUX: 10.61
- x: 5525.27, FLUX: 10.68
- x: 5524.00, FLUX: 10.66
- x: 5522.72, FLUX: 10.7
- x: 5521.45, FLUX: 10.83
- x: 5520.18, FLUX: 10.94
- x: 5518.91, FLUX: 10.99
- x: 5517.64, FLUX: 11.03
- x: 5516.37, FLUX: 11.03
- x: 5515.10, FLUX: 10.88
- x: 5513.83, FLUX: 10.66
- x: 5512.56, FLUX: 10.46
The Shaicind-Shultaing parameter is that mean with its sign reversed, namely -1.029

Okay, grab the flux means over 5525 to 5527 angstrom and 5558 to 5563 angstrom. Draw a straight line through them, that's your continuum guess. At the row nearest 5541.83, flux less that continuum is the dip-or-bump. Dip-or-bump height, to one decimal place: 0.0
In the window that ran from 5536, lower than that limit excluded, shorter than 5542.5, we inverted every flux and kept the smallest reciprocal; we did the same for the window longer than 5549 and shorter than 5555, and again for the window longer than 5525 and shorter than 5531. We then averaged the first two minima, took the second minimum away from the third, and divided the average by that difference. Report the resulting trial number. 18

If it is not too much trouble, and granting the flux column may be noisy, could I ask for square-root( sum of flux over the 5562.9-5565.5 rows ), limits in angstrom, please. 4.6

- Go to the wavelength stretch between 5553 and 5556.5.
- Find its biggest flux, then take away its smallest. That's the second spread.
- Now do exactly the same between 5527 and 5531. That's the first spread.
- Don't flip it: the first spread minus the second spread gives 0.0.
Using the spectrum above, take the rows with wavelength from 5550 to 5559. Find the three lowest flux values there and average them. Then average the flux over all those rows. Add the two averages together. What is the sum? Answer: 21.8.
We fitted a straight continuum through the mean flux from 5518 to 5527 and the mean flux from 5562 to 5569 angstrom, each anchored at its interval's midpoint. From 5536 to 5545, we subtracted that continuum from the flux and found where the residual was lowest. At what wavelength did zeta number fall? 5540.56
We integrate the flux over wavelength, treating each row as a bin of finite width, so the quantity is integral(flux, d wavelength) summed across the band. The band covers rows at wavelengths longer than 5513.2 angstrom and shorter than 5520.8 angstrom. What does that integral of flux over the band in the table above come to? 83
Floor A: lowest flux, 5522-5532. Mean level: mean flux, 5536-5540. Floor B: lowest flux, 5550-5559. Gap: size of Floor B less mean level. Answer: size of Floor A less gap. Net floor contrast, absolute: 10.0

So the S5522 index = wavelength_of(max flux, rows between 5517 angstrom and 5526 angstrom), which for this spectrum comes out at 5517.64 angstrom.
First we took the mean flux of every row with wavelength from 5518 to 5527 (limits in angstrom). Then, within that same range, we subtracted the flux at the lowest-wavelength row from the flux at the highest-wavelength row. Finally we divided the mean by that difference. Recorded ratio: -28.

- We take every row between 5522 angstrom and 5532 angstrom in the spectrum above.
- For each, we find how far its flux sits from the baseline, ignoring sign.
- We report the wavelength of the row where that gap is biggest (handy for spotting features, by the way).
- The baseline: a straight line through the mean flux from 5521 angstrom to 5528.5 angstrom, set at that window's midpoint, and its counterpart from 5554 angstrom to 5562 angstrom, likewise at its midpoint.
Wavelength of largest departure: 5529.09 angstrom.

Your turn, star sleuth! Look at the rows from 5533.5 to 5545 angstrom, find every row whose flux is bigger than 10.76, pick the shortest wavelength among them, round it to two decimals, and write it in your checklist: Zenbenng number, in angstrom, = 5534.18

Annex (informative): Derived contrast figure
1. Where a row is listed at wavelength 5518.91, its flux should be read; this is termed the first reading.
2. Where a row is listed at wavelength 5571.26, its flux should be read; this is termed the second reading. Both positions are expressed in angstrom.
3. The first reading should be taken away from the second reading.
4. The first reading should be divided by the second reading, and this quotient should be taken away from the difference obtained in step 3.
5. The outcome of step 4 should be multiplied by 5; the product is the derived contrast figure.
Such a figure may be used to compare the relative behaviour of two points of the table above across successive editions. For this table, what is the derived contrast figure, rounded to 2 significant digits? -9.2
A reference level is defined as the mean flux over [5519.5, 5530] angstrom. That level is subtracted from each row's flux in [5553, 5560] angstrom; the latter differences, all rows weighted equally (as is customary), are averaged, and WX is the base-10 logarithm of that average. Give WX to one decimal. -0.6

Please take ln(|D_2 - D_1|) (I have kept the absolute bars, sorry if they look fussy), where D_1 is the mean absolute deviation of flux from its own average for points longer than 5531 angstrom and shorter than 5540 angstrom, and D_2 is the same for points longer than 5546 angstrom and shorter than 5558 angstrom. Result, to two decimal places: -2.98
